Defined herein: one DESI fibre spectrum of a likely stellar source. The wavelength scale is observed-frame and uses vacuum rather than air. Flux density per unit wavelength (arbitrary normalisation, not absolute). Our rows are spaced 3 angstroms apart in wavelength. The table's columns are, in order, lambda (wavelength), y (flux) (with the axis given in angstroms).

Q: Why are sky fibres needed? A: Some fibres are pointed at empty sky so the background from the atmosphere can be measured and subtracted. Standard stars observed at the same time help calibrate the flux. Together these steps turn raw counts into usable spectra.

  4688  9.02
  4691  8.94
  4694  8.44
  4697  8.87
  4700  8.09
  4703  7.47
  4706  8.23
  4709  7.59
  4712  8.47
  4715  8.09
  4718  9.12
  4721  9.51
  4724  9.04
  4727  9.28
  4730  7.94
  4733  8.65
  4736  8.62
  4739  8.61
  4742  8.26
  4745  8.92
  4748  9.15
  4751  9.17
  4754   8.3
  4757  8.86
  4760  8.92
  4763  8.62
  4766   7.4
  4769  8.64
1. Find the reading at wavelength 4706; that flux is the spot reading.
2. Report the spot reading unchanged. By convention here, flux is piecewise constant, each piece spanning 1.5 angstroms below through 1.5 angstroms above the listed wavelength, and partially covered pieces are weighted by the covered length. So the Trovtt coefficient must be 8.23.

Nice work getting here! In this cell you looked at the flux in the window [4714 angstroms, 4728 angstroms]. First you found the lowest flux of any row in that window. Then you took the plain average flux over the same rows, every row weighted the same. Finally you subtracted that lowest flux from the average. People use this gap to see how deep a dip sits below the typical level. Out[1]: 0.9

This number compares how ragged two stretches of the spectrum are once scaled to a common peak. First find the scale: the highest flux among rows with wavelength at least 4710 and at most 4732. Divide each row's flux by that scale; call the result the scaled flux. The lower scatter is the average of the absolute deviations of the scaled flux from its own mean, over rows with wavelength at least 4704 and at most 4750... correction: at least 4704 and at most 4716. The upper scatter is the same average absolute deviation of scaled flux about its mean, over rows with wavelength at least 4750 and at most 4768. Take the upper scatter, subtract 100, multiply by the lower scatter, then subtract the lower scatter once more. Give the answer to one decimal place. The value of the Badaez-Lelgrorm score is -2.7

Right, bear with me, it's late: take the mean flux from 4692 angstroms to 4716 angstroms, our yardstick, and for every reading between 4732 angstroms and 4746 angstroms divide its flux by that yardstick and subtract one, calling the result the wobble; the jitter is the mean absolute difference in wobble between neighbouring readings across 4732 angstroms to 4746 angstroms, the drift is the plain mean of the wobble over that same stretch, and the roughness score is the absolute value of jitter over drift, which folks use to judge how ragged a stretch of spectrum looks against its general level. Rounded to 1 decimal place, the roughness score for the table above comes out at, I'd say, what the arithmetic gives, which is 0.6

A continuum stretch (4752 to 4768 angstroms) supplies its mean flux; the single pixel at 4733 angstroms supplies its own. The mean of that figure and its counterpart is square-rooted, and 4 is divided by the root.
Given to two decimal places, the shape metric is 1.37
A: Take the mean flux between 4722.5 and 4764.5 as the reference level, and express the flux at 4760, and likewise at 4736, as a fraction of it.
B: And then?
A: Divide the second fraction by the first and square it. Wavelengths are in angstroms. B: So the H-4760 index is 0.93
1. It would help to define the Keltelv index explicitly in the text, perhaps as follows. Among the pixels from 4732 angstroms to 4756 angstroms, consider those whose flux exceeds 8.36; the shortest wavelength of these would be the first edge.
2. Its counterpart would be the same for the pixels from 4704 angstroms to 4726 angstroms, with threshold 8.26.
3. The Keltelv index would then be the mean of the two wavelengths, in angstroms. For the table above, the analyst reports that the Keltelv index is 4722.5 angstroms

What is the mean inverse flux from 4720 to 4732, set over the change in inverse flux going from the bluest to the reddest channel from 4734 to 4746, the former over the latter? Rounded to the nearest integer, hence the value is -29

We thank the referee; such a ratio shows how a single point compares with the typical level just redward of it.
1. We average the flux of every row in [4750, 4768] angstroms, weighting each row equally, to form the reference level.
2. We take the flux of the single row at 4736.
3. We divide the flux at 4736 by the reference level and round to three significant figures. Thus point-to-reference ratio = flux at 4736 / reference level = 1.01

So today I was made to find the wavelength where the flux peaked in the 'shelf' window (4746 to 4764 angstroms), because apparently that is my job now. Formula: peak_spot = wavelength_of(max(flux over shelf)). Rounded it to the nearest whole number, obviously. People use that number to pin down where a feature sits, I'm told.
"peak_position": 4751 angstroms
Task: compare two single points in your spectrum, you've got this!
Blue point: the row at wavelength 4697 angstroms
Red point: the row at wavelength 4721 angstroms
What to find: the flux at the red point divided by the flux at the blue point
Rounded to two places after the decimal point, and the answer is 1.07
